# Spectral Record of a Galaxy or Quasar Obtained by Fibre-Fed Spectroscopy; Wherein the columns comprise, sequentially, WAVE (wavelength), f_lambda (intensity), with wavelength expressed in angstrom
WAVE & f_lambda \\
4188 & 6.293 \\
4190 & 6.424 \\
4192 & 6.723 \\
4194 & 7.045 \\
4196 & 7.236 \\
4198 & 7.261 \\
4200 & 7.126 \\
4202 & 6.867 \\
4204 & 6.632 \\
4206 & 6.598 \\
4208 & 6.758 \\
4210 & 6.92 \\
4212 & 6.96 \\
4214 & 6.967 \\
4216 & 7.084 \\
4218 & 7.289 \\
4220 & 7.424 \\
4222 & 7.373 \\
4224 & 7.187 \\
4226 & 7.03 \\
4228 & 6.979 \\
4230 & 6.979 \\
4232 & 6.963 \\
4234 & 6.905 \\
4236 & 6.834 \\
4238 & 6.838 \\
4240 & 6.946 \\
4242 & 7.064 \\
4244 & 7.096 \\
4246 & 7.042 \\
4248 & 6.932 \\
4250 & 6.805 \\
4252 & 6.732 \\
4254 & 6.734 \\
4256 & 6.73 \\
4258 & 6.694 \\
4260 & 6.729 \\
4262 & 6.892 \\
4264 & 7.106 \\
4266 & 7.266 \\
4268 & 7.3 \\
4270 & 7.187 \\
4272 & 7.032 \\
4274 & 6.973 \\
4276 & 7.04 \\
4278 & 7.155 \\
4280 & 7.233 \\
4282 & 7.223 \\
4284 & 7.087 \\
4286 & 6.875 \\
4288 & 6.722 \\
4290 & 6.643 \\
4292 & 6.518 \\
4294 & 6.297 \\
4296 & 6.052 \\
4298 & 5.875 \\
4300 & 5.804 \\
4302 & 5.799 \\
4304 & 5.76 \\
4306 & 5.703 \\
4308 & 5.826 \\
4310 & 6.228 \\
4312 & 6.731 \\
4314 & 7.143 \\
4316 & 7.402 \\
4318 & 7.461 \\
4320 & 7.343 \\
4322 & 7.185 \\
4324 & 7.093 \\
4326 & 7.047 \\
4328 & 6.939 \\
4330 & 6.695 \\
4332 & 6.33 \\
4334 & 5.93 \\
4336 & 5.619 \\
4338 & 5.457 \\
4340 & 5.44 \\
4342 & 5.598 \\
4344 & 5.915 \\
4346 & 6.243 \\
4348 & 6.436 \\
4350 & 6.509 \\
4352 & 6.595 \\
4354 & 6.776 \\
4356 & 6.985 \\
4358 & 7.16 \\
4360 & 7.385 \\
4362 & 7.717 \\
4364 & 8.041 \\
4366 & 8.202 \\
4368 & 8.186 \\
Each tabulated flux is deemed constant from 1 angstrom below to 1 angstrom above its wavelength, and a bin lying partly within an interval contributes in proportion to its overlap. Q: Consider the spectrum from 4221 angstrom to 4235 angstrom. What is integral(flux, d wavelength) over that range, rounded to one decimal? 98.8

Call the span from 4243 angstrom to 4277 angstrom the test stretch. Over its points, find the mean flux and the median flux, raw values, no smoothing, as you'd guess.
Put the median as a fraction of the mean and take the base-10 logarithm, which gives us 0.0009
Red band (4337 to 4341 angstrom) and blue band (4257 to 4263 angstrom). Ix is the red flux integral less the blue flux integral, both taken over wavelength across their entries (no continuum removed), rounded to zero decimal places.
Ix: -19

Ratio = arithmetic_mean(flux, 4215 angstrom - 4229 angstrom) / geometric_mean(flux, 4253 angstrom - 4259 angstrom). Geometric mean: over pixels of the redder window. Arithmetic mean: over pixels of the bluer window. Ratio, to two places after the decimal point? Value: 1.07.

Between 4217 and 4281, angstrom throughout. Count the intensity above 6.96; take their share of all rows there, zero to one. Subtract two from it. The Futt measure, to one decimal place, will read -1.4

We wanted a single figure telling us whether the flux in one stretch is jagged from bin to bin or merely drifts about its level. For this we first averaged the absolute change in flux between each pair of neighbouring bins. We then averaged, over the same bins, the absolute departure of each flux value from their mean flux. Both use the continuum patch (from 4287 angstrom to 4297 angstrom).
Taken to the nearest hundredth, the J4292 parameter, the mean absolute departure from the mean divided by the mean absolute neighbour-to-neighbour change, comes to 1.30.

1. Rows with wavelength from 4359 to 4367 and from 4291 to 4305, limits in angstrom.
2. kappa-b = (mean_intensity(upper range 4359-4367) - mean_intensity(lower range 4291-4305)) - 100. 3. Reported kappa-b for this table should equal -98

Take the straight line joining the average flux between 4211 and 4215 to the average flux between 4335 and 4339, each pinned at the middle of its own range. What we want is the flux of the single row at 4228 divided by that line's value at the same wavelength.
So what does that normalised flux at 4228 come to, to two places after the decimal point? 1.03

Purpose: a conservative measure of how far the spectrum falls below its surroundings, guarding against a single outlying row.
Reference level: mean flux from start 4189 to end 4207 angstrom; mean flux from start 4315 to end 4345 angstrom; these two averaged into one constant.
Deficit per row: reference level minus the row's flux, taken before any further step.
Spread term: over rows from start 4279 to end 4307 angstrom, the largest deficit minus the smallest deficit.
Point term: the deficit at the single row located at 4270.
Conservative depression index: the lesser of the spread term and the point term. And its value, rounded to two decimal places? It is -0.50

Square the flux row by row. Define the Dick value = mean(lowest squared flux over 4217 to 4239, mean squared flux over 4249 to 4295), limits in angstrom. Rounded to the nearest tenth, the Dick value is 47.3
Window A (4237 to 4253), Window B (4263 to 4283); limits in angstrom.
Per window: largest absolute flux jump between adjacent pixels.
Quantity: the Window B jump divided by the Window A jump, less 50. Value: -48.7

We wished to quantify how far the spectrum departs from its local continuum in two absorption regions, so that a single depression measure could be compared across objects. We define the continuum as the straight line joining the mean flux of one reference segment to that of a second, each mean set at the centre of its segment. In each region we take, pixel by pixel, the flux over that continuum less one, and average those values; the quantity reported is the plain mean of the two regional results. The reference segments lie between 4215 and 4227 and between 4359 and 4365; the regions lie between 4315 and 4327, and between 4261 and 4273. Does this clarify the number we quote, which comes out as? -0.039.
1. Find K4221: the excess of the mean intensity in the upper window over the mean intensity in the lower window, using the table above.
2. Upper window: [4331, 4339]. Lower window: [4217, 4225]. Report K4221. -1.5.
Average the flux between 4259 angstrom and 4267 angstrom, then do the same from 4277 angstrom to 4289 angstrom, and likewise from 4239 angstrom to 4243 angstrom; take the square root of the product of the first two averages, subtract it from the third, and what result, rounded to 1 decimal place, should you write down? 0.0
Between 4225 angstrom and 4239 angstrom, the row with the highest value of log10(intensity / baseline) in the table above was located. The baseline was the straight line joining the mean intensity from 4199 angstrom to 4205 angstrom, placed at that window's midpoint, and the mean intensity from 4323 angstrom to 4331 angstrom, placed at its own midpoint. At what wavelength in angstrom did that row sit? 4226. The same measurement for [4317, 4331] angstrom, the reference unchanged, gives 4318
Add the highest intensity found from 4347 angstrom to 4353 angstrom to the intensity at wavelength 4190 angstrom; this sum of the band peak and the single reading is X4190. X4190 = 13.0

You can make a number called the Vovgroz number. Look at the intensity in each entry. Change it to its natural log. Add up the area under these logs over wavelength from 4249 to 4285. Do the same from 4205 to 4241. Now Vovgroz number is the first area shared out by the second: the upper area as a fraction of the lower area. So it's 1.000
